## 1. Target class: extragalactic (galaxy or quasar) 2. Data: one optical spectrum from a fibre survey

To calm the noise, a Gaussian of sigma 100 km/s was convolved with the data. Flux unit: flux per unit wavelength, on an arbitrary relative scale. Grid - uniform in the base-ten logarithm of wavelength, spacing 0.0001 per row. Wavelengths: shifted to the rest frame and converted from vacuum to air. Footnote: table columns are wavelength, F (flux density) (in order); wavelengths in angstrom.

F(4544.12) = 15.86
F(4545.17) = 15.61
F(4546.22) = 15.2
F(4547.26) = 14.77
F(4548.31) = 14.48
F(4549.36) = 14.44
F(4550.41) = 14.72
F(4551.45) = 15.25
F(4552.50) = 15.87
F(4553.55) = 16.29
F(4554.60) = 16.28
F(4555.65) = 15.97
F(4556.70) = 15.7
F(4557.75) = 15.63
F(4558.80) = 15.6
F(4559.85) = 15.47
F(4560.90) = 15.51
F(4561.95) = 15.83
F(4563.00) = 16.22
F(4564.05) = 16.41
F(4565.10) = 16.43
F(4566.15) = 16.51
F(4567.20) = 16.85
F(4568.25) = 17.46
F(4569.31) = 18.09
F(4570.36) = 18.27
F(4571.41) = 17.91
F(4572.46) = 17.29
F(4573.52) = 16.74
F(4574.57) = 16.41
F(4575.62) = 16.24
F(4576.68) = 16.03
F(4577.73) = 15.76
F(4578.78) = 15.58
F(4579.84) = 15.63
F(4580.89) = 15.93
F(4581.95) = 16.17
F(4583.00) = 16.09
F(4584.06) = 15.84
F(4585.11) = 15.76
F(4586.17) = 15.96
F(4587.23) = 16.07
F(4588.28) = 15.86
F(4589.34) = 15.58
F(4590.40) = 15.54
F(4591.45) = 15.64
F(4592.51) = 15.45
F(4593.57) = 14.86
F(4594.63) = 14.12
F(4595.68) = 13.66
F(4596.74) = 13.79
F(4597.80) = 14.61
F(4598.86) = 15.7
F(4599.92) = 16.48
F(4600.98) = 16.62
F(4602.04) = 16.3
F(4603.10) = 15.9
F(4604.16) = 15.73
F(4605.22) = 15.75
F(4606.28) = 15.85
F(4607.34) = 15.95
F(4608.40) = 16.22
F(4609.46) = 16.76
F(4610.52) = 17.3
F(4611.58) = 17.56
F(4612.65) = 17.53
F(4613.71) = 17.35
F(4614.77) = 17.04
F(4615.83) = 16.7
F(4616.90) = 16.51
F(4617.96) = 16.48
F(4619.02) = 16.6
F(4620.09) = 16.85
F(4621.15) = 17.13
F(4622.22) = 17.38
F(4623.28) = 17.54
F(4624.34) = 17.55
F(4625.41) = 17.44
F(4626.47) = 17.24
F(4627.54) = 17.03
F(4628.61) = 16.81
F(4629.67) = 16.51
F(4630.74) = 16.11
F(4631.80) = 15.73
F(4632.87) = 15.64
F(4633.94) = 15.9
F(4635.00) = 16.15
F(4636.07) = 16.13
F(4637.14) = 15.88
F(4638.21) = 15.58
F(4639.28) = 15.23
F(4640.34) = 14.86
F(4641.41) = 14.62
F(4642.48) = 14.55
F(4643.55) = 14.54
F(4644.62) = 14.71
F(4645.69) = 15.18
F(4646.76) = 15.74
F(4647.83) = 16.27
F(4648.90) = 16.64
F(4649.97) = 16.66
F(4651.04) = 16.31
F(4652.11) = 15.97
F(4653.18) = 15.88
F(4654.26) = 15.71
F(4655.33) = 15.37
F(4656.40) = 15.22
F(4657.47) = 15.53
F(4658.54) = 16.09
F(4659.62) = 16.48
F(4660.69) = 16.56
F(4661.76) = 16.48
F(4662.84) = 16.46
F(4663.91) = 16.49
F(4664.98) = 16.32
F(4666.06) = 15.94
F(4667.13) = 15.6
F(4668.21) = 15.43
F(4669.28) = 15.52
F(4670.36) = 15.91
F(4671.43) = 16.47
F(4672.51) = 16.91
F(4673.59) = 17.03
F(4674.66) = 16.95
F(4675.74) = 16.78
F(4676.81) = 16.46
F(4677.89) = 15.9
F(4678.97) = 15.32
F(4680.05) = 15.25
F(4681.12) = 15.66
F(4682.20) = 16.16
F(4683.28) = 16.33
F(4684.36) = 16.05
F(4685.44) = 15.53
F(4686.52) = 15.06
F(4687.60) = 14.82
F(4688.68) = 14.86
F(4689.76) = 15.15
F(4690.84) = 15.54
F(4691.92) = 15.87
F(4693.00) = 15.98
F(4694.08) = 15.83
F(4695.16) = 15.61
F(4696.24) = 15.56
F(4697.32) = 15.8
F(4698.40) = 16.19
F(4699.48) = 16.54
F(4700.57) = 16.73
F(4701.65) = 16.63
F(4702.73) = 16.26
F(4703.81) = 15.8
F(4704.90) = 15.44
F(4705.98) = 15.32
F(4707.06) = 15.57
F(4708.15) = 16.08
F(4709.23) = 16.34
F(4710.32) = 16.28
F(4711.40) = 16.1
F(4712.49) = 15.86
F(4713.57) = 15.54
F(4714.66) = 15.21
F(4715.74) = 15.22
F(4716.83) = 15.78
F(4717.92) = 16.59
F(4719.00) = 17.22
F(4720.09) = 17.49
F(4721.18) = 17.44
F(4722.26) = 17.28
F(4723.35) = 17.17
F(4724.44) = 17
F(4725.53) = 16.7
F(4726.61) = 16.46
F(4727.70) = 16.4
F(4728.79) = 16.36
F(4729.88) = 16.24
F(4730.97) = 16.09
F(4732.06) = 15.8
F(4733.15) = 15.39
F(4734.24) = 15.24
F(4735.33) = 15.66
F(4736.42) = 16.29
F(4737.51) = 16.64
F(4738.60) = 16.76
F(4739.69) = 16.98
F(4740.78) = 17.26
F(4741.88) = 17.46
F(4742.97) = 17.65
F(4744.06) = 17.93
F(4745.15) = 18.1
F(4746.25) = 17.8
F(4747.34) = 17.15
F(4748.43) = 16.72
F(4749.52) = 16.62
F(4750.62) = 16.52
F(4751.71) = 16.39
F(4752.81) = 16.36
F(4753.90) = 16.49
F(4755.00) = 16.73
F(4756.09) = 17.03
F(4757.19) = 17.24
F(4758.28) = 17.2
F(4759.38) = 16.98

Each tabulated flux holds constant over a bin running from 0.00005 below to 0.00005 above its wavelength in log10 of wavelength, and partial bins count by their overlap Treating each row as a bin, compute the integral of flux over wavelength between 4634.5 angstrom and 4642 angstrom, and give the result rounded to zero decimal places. 116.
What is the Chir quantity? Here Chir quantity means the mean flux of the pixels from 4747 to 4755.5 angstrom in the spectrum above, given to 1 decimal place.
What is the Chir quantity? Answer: 16.6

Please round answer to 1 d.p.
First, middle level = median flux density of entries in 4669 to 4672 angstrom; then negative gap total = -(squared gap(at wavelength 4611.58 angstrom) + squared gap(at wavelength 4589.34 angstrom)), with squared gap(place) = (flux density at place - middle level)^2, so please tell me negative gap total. -2.8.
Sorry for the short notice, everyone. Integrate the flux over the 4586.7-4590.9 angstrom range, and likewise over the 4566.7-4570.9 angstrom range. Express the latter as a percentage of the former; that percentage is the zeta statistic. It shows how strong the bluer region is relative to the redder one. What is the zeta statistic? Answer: 112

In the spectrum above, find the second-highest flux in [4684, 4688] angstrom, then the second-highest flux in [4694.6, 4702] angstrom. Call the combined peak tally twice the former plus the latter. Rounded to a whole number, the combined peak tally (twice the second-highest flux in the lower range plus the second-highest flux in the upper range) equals 48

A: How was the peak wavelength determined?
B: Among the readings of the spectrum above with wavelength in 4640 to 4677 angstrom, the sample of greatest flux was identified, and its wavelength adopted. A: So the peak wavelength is 4673.59 angstrom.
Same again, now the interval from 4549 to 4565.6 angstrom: 4565.10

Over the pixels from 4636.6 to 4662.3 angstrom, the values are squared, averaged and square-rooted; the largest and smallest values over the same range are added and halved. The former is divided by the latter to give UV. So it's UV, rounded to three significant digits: 1.01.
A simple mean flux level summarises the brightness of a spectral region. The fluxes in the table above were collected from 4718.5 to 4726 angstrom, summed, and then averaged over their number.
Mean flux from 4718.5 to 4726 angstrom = 17.2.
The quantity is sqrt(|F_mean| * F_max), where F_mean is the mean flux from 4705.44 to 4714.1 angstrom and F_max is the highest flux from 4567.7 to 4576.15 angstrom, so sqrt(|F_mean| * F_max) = 17.0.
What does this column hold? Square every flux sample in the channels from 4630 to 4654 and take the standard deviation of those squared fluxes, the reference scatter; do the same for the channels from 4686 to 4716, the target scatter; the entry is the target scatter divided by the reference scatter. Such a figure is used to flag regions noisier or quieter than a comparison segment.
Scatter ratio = 0.80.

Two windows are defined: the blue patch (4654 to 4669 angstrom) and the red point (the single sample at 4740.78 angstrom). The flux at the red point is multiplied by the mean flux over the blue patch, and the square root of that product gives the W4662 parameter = 16.6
